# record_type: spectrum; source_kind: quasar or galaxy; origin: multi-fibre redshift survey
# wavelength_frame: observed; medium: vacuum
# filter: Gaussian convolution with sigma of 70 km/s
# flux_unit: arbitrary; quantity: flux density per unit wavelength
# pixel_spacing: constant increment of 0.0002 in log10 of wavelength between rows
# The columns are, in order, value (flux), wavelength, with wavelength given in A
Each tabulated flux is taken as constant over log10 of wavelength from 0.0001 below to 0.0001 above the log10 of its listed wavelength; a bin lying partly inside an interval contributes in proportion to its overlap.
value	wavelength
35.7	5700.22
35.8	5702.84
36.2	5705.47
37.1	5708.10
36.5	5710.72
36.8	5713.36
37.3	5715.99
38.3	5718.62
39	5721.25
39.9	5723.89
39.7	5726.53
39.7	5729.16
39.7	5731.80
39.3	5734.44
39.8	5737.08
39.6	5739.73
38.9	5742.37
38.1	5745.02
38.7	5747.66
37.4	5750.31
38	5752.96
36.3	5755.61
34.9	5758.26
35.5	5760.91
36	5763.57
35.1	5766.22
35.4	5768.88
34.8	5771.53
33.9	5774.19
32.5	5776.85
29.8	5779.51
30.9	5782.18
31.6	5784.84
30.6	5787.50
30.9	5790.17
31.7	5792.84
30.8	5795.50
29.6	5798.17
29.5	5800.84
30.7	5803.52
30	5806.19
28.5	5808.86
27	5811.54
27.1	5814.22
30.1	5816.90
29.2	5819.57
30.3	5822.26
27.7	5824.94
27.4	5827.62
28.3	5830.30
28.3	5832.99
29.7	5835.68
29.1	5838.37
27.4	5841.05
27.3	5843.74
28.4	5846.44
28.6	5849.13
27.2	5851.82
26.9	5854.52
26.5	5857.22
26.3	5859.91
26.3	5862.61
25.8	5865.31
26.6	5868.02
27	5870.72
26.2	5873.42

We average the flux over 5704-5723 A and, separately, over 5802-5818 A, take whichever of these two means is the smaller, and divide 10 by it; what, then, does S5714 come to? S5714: 0.346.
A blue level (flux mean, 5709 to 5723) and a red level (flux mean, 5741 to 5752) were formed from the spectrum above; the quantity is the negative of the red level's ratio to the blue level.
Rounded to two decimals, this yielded -1.02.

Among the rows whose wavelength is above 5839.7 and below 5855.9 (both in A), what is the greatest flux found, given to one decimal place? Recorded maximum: 28.6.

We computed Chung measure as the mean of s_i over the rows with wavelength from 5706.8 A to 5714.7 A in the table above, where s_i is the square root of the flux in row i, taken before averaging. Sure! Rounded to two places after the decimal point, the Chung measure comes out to 6.07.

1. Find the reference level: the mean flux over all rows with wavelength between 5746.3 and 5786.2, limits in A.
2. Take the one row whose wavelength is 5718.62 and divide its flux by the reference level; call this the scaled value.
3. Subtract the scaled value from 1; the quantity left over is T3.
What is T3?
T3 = -0.10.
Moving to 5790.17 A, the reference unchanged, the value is 0.11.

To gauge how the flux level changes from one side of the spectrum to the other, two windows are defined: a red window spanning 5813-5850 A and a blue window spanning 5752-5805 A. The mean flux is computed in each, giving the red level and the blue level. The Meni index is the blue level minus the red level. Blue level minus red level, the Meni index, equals 4.4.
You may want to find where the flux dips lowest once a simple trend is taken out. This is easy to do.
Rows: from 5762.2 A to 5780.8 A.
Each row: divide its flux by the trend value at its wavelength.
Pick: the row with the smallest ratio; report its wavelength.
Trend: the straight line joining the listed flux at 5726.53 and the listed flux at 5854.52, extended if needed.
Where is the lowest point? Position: 5779.51 A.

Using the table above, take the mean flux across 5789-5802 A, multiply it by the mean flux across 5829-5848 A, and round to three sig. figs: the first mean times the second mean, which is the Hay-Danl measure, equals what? 865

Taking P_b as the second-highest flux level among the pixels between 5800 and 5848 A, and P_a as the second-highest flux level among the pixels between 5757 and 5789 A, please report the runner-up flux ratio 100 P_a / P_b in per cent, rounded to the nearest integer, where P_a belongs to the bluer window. 117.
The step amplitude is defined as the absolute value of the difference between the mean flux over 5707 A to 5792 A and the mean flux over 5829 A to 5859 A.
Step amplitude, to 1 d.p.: 8.3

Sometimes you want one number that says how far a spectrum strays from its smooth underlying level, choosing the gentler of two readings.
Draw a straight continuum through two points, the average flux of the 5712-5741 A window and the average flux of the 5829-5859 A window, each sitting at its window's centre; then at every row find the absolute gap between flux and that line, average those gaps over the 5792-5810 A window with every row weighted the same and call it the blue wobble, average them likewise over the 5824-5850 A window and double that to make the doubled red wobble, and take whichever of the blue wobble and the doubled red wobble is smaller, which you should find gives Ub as 1.9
